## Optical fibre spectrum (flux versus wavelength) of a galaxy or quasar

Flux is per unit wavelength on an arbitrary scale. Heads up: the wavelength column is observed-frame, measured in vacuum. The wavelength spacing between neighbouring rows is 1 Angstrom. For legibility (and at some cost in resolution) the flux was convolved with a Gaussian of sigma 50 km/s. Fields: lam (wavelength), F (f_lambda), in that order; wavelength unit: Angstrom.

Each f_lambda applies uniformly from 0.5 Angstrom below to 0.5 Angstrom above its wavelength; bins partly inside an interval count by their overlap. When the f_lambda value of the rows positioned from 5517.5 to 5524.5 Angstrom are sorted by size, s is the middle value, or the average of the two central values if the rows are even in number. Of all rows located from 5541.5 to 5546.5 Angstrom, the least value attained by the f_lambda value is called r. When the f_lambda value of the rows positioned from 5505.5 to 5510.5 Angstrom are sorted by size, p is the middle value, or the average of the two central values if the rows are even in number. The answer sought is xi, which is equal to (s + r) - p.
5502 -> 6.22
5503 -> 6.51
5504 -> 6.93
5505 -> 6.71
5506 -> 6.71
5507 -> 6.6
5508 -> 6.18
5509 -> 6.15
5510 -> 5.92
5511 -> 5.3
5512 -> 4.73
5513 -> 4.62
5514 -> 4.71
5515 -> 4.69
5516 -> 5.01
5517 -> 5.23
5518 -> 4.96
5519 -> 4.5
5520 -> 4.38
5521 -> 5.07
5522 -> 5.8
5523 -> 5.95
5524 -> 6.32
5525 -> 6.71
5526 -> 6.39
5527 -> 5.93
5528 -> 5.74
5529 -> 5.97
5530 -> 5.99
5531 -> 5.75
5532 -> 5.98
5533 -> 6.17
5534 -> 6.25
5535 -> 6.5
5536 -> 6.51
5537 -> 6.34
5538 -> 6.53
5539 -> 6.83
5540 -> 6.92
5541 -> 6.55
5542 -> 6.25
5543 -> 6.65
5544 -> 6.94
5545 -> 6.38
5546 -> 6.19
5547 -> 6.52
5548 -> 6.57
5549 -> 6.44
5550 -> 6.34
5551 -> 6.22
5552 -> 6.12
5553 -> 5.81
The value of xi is 5.1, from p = 6.18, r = 6.19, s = 5.07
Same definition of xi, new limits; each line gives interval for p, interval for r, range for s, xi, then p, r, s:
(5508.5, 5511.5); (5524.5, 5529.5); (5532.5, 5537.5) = 6.2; 5.92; 5.74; 6.34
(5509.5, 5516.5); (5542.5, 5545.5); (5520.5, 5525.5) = 7.6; 4.73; 6.38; 5.95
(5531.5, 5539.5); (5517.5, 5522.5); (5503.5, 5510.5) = 4.6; 6.42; 4.38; 6.60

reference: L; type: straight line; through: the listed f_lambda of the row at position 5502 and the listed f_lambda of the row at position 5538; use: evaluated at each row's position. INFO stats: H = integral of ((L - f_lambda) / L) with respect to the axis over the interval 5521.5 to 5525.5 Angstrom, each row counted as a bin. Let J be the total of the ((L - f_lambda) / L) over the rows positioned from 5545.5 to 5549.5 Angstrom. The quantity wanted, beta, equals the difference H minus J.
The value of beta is 0.02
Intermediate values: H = 0.1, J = 0.1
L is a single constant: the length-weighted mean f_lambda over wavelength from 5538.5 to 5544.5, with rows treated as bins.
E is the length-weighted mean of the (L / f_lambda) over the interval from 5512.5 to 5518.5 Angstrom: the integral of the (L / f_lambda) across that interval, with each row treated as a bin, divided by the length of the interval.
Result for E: 1.38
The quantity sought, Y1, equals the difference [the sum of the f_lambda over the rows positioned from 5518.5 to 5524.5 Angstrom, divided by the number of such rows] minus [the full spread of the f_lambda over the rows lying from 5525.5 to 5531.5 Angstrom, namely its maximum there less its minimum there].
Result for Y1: 4.7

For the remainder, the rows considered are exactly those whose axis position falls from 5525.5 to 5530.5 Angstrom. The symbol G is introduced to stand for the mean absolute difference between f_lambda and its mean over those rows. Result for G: 0.15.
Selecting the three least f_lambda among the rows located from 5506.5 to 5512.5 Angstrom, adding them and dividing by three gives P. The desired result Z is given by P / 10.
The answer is 0.53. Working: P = 5.3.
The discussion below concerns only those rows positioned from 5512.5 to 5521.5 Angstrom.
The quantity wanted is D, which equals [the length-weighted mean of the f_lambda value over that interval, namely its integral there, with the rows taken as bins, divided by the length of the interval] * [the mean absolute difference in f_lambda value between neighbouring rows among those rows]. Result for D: 1.31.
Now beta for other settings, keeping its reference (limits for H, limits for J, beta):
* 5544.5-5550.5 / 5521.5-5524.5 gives 0.01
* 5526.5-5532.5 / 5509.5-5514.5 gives -0.47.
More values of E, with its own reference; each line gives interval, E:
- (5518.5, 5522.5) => 1.37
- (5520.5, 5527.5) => 1.12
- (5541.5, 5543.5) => 1.04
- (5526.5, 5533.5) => 1.13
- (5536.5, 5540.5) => 1.01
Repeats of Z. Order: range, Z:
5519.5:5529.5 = 0.51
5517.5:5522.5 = 0.46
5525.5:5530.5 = 0.59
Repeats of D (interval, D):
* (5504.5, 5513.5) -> 1.54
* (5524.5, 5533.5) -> 1.43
